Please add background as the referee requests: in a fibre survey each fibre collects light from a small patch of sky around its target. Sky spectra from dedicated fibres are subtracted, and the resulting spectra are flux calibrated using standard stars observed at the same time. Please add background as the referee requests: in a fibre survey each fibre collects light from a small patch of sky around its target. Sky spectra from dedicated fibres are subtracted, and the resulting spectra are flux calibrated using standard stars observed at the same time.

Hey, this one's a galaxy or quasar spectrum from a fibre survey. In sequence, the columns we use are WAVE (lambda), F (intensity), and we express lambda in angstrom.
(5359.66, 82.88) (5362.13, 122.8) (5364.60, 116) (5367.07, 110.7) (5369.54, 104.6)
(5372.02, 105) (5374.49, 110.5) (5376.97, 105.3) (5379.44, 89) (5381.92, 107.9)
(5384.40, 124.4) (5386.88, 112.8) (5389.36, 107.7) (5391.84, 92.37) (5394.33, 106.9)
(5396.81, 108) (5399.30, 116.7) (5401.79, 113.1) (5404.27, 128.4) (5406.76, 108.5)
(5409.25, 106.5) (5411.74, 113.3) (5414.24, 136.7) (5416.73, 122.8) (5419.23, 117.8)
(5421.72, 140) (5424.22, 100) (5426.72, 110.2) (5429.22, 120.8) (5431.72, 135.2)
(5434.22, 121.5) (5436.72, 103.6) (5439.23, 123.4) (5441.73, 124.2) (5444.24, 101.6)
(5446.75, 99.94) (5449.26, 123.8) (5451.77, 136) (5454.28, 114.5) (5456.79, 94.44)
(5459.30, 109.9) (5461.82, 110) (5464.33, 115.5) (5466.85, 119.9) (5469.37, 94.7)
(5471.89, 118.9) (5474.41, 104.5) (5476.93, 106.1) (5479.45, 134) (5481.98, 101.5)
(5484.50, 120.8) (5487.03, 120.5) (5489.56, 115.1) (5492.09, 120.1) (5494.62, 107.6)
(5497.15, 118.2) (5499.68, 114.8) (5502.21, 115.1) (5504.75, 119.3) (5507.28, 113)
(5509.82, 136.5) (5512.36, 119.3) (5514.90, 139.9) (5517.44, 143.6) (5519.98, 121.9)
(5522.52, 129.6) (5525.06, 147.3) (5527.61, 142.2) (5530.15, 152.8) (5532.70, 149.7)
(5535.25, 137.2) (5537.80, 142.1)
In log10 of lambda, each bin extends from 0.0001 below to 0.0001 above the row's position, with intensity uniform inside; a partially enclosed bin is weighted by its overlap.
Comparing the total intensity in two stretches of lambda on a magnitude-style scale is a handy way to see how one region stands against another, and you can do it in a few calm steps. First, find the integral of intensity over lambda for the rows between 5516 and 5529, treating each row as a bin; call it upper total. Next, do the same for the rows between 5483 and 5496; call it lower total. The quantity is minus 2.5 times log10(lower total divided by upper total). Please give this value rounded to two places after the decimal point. 0.18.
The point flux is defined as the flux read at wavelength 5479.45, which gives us 134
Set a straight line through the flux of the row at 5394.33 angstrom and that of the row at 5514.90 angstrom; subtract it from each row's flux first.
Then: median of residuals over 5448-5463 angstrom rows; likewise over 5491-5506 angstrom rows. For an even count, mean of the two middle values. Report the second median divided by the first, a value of 1.6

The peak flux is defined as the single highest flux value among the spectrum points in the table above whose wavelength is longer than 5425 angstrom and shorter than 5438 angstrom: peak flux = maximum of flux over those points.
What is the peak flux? 135.2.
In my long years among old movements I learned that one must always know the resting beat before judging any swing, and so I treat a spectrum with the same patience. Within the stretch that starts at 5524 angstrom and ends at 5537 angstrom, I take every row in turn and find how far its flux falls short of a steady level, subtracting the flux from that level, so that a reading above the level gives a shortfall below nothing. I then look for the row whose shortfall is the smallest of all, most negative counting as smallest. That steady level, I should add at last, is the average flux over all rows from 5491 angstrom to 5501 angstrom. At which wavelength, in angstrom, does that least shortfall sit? 5530.15 angstrom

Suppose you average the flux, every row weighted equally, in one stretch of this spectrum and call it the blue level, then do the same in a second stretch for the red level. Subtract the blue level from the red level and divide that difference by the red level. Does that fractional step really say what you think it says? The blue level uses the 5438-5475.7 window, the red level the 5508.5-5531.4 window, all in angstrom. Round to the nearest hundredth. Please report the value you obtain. 0.18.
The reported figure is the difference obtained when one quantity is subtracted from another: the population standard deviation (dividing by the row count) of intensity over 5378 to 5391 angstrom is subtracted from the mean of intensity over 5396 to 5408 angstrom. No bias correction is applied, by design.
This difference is 104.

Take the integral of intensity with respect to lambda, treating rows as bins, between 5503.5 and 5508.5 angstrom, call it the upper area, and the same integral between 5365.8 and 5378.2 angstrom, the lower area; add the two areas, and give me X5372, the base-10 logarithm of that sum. 3.28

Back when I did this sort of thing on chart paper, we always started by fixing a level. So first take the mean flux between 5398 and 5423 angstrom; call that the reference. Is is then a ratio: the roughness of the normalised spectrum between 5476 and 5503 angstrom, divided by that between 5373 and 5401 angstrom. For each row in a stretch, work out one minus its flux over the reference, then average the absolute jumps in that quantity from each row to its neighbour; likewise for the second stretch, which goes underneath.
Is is 1.03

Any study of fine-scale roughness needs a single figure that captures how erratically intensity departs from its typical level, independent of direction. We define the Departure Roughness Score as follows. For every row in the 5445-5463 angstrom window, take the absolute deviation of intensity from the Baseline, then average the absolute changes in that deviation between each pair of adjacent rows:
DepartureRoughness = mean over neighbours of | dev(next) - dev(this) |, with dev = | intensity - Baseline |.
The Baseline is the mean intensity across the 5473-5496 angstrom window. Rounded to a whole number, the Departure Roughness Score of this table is 12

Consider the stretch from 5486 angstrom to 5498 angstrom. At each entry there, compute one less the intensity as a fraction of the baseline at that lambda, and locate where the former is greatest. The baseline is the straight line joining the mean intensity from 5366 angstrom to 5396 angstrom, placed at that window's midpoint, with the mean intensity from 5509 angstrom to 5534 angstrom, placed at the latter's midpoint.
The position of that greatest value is 5494.62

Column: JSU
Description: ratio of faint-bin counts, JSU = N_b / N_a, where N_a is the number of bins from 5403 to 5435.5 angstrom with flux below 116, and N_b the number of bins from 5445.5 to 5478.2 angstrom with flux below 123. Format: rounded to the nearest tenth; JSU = 2.2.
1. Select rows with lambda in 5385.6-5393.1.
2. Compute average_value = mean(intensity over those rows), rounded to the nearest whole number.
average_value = 104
